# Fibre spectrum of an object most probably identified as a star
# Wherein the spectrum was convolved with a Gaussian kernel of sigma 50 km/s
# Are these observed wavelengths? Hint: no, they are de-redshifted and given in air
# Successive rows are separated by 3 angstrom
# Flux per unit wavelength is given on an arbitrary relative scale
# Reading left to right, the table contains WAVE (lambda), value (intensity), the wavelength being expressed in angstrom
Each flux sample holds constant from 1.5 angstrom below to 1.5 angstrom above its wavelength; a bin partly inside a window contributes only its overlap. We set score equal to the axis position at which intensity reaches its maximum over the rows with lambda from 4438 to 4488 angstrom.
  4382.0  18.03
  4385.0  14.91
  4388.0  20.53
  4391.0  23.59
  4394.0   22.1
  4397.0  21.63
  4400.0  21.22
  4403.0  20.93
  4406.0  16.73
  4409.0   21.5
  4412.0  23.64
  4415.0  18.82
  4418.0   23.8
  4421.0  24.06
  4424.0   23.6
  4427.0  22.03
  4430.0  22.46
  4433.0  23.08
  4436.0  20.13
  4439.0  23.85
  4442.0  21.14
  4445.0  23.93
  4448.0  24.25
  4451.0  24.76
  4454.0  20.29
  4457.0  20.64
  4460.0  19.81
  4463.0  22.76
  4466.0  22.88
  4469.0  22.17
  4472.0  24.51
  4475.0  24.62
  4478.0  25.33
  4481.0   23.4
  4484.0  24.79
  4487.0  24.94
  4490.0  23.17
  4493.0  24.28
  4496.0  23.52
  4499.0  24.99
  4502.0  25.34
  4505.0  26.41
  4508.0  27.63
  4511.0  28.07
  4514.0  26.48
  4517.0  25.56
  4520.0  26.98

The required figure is 4478.0 angstrom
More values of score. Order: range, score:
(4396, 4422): 4421.0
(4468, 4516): 4511.0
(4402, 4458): 4451.0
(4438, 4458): 4451.0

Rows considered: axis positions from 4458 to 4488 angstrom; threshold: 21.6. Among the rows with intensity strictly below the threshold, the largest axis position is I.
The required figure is 4460.0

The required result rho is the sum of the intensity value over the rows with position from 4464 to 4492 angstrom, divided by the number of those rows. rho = 24.0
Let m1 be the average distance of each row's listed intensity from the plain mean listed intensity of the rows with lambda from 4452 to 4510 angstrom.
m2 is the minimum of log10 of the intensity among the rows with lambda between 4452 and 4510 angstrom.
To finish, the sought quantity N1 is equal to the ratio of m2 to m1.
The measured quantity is 0.810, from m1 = 1.60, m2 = 1.30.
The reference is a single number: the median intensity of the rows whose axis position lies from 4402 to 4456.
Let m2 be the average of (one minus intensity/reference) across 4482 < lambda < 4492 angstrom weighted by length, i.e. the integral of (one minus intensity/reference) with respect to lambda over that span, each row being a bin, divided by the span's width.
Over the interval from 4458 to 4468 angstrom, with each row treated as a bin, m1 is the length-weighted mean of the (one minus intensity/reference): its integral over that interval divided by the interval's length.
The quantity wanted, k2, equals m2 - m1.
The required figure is -0.11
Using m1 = 0.04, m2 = -0.07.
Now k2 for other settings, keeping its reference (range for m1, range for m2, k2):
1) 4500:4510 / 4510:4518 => -0.01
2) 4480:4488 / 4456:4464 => 0.15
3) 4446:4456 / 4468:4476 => -0.03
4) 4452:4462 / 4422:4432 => -0.10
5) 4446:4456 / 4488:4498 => -0.03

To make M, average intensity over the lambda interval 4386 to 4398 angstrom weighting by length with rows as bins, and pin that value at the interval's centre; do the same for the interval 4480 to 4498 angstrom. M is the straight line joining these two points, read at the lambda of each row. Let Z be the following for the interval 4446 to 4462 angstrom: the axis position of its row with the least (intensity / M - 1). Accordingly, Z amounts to 4460.0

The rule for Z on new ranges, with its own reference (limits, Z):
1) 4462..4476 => 4469.0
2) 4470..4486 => 4481.0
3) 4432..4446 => 4436.0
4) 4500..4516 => 4502.0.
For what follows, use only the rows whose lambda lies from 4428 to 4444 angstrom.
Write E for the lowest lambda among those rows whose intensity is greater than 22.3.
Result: 4430.0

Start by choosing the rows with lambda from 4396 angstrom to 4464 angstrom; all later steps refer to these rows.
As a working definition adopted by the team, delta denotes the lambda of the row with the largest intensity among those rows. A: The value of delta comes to 4451.0 angstrom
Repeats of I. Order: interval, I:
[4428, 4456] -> 4454.0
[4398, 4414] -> 4409.0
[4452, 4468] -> 4460.0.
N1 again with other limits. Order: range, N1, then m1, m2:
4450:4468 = 0.806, 1.61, 1.30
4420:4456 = 0.985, 1.32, 1.30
